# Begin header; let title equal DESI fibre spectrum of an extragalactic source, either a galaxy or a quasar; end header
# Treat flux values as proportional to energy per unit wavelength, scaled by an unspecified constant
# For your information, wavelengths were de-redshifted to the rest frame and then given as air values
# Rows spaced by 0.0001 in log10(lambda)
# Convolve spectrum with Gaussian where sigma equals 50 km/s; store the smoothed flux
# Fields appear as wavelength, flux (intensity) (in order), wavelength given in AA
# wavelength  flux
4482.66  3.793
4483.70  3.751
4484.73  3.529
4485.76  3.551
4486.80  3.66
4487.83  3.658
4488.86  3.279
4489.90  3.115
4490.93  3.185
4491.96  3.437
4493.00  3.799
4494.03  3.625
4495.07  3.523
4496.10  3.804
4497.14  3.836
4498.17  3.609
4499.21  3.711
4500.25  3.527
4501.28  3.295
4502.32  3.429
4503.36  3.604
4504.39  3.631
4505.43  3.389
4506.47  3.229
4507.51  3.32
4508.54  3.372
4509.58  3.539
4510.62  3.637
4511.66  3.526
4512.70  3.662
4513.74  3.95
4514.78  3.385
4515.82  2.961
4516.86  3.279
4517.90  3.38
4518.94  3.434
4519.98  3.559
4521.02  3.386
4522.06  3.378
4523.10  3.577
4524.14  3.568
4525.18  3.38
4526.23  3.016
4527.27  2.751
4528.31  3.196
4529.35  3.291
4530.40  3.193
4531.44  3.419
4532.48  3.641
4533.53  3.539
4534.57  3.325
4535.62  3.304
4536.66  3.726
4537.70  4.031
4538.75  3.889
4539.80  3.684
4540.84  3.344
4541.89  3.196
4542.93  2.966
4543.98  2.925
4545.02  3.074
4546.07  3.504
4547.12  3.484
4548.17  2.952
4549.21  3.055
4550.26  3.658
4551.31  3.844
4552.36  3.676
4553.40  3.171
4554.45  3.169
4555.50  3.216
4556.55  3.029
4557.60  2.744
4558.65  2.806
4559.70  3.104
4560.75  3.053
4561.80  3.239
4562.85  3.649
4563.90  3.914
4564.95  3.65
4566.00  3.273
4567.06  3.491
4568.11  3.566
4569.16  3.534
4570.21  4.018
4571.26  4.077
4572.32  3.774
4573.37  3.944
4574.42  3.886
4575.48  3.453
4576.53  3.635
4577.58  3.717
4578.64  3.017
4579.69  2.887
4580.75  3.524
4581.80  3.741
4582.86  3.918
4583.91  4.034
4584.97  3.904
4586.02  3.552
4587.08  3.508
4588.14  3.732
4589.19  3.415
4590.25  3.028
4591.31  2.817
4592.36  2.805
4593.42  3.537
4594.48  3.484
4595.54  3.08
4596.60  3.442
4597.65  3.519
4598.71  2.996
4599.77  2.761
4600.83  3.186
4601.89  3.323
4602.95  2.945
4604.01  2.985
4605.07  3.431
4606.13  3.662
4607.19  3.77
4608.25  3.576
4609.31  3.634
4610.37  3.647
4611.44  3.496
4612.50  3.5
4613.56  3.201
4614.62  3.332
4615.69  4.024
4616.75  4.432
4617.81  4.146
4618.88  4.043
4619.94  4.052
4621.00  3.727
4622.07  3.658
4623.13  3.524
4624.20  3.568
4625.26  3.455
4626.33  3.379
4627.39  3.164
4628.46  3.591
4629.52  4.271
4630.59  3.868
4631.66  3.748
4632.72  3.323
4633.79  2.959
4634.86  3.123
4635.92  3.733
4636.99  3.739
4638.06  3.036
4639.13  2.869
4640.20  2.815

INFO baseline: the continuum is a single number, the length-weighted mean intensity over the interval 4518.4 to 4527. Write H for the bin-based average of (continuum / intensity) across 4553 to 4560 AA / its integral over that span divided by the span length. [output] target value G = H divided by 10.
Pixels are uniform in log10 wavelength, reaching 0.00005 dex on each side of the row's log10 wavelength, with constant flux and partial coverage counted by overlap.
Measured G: 0.112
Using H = 1.12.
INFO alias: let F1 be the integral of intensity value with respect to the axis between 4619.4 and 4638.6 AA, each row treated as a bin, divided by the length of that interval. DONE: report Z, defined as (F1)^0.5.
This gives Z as 1.88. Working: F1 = 3.55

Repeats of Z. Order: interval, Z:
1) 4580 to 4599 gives 1.86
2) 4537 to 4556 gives 1.84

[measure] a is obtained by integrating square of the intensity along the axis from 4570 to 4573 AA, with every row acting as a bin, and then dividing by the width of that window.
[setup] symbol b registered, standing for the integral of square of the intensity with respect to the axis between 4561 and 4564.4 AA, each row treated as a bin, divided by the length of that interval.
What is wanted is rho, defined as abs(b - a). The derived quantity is 2.9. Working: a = 15.6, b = 12.7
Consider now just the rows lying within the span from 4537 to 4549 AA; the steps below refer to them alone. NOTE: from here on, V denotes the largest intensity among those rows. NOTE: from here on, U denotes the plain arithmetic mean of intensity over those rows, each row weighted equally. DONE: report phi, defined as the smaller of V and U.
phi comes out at 3.37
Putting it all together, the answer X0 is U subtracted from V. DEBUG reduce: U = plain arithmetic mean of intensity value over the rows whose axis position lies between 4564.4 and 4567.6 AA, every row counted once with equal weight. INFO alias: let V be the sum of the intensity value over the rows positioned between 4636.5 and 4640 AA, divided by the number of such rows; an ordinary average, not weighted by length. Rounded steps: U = 3.47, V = 3.21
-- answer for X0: -0.26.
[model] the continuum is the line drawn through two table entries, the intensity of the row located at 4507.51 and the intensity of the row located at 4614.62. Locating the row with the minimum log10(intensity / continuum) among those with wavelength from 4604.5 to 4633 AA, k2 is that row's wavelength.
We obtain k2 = 4627.39 AA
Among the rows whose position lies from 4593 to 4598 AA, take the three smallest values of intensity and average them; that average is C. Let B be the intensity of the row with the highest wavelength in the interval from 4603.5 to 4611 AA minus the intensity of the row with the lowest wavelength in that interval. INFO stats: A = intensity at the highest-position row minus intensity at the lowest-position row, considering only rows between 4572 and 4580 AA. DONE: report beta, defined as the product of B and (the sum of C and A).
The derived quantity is 1.6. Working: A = -0.9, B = 0.7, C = 3.34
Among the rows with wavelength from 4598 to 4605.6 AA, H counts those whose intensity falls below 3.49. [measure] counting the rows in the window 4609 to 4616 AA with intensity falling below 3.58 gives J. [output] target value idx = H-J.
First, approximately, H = 7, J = 4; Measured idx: 3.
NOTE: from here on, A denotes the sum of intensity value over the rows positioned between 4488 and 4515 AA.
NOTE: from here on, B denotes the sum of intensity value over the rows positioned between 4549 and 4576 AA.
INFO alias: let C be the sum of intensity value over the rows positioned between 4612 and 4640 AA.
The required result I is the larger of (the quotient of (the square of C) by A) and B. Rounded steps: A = 91.4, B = 90.0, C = 93.5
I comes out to 96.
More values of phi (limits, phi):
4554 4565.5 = 3.23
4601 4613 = 3.45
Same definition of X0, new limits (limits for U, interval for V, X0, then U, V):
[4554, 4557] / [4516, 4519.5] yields 0.23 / 3.14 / 3.36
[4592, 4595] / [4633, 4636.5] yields 0.00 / 3.28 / 3.27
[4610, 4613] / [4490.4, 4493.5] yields -0.07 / 3.55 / 3.47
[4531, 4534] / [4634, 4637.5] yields 0.00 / 3.53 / 3.53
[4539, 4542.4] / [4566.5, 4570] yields 0.12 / 3.41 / 3.53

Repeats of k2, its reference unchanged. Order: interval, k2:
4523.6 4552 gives 4527.27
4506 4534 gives 4527.27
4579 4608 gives 4599.77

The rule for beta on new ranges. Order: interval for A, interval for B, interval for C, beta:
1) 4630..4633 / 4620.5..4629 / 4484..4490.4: -0.4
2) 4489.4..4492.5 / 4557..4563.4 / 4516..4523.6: 3.3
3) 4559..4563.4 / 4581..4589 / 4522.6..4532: 0.0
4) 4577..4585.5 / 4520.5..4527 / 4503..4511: -1.3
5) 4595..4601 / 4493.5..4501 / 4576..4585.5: -0.3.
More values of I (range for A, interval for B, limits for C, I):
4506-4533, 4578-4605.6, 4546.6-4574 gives 90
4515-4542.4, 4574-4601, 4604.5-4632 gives 104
